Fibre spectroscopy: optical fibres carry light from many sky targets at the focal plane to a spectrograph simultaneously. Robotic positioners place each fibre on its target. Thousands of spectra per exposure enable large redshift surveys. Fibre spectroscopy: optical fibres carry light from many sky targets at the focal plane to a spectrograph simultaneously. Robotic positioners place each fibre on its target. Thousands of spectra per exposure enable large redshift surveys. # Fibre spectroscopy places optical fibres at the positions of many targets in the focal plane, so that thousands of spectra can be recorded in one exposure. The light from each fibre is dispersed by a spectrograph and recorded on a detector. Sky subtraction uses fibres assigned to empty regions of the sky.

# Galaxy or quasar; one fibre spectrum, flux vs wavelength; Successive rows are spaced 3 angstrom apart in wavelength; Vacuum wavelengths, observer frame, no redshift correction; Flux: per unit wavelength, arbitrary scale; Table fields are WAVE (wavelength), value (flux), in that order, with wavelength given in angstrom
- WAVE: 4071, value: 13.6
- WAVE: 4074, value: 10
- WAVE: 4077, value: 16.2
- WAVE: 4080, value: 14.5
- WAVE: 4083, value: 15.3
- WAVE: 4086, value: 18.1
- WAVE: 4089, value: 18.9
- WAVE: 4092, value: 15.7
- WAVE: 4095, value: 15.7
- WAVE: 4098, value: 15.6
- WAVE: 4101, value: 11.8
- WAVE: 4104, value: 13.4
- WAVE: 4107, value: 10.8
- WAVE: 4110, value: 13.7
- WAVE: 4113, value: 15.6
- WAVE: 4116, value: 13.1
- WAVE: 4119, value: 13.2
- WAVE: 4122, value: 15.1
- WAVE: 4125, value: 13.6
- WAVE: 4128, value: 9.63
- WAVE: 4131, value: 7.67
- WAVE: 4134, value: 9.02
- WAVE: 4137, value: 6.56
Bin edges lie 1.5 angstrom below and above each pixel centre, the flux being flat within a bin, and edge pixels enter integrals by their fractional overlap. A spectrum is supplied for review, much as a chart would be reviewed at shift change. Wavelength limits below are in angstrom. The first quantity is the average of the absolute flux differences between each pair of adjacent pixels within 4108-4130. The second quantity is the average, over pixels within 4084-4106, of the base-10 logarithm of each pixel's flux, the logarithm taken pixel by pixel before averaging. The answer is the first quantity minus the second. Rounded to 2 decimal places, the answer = 0.79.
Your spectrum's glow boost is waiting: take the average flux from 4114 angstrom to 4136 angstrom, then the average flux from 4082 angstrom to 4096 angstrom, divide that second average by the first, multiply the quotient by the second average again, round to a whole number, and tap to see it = 24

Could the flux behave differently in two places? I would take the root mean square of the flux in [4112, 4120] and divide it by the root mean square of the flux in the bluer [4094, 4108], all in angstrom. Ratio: 1.03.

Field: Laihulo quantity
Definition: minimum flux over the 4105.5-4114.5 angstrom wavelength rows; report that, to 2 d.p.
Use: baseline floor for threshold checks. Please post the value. 10.80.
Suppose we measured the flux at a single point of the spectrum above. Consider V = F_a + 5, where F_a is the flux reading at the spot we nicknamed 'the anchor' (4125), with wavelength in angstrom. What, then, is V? 19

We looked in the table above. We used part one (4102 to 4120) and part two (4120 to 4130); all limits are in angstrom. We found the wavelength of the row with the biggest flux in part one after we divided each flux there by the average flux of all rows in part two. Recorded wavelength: 4113 angstrom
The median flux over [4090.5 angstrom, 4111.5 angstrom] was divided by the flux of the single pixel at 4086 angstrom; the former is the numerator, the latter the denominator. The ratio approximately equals 0.8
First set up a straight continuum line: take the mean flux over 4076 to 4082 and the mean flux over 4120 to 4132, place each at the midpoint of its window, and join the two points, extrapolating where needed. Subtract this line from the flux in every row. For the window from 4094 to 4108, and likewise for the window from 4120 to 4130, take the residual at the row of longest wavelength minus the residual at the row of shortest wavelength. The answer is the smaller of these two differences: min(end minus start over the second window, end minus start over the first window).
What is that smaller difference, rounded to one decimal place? -5.0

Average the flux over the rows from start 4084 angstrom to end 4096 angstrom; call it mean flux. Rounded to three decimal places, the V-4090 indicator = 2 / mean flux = 0.117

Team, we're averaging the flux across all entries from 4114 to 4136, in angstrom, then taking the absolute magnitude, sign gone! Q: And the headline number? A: 12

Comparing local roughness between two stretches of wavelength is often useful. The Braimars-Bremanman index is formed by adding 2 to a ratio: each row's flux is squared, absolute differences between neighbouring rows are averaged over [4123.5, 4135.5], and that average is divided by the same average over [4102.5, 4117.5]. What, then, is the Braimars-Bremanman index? 2.8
